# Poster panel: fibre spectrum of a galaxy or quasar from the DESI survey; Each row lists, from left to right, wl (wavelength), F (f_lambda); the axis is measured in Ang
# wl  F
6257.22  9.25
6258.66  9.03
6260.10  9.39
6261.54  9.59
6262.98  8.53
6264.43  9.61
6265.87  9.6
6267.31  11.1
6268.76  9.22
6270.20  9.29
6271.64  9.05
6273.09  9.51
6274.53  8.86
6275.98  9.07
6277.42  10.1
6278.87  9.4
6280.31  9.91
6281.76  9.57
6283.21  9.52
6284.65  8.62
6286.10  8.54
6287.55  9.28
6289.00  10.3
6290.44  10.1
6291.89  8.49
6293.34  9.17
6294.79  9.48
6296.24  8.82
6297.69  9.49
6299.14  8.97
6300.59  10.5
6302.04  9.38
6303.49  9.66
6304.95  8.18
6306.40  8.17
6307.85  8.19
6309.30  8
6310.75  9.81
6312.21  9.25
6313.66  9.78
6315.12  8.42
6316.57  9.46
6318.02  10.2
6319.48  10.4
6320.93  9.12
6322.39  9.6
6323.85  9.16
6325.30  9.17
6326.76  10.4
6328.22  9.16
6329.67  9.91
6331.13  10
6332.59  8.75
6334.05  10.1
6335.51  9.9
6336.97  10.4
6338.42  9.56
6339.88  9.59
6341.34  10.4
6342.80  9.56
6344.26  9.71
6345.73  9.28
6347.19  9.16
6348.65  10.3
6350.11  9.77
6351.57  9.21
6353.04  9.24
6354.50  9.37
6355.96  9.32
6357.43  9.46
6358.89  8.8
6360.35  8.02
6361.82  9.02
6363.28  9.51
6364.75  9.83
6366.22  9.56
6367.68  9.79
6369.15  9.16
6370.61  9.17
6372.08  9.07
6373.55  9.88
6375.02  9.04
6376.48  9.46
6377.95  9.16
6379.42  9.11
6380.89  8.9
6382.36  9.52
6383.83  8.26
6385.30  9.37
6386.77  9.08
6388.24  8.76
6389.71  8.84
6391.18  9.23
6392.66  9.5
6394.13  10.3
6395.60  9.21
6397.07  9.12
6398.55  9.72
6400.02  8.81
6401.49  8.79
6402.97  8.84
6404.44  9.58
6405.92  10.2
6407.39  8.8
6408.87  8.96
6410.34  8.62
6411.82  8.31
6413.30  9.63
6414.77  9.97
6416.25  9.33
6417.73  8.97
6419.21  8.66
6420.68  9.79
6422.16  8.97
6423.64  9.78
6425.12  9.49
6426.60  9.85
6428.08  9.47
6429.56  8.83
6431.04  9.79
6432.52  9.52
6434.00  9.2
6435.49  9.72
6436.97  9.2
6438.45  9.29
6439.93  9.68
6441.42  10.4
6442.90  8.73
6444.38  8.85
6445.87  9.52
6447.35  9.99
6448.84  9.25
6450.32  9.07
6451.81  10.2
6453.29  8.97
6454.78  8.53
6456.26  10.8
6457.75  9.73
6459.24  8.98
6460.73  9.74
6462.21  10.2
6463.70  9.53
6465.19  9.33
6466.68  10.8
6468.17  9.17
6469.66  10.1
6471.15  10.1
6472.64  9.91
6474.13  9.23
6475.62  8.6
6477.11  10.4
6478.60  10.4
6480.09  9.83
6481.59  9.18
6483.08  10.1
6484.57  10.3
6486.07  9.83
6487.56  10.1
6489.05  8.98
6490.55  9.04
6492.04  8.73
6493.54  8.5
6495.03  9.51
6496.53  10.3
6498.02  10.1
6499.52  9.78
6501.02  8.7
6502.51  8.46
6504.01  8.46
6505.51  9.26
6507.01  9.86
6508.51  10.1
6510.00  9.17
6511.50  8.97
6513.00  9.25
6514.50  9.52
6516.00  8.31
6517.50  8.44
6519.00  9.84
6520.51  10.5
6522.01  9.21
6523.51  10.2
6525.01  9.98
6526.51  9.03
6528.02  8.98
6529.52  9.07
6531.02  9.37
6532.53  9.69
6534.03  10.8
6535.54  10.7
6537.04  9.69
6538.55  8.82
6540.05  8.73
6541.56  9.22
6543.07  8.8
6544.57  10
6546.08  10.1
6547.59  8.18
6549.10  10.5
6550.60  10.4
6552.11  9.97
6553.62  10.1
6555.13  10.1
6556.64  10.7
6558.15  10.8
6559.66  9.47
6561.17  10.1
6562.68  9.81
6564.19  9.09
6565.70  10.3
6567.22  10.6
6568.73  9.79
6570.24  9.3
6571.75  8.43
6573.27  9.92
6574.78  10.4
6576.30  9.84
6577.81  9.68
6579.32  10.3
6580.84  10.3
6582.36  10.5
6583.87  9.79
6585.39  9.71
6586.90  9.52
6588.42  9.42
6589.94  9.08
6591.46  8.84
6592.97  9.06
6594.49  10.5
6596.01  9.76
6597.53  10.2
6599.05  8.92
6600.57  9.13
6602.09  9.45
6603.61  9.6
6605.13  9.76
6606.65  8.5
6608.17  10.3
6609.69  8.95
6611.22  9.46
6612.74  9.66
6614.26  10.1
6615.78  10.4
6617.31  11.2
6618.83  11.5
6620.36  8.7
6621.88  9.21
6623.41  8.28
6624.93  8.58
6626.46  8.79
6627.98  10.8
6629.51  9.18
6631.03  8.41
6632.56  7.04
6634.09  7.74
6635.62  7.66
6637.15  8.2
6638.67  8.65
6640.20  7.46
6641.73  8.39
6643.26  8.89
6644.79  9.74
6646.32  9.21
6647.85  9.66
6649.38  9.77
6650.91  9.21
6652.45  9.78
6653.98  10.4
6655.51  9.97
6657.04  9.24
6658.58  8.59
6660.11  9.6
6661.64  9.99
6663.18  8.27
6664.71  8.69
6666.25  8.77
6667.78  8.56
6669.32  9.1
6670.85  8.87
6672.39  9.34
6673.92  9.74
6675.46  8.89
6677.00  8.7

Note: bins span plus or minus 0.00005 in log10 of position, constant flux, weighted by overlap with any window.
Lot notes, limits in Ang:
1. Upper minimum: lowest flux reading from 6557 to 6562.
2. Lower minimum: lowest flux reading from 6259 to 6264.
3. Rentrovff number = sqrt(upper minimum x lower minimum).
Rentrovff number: 8.99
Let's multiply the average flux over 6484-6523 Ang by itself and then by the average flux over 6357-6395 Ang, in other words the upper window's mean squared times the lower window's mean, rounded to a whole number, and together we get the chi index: 807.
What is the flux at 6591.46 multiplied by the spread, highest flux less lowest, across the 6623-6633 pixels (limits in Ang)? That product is 33.2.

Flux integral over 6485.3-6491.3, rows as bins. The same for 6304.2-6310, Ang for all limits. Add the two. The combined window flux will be 104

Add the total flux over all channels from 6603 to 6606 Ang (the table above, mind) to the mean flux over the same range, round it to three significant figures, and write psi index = 29.0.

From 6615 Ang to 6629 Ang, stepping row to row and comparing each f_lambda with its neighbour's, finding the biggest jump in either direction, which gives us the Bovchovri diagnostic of 2.80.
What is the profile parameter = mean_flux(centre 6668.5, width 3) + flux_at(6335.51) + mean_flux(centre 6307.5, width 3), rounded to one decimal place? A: 26.9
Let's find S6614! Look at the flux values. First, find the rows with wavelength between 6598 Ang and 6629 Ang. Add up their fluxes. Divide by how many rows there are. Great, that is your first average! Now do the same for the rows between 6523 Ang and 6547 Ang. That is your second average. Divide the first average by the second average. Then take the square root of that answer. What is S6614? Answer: 1.00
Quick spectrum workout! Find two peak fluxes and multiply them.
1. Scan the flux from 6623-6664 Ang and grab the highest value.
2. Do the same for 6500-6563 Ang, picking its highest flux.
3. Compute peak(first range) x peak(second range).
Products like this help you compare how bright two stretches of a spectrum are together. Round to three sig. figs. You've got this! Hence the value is 117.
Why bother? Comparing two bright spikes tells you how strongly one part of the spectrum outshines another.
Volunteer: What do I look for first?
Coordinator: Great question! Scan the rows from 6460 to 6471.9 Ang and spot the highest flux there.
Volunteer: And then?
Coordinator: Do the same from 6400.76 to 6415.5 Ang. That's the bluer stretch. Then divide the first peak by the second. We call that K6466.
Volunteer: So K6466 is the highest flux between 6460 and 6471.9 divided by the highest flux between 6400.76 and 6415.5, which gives 1.06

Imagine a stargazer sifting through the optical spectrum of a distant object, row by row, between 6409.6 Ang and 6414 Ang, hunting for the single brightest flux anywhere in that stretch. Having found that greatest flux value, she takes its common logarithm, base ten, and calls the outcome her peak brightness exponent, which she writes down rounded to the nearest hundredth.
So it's 0.98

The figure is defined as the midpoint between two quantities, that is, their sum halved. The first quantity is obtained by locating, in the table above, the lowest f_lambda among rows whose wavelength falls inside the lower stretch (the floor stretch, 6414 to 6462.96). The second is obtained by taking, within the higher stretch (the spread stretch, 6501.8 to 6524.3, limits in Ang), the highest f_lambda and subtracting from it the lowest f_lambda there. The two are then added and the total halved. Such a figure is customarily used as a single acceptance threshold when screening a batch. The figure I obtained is 5.36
